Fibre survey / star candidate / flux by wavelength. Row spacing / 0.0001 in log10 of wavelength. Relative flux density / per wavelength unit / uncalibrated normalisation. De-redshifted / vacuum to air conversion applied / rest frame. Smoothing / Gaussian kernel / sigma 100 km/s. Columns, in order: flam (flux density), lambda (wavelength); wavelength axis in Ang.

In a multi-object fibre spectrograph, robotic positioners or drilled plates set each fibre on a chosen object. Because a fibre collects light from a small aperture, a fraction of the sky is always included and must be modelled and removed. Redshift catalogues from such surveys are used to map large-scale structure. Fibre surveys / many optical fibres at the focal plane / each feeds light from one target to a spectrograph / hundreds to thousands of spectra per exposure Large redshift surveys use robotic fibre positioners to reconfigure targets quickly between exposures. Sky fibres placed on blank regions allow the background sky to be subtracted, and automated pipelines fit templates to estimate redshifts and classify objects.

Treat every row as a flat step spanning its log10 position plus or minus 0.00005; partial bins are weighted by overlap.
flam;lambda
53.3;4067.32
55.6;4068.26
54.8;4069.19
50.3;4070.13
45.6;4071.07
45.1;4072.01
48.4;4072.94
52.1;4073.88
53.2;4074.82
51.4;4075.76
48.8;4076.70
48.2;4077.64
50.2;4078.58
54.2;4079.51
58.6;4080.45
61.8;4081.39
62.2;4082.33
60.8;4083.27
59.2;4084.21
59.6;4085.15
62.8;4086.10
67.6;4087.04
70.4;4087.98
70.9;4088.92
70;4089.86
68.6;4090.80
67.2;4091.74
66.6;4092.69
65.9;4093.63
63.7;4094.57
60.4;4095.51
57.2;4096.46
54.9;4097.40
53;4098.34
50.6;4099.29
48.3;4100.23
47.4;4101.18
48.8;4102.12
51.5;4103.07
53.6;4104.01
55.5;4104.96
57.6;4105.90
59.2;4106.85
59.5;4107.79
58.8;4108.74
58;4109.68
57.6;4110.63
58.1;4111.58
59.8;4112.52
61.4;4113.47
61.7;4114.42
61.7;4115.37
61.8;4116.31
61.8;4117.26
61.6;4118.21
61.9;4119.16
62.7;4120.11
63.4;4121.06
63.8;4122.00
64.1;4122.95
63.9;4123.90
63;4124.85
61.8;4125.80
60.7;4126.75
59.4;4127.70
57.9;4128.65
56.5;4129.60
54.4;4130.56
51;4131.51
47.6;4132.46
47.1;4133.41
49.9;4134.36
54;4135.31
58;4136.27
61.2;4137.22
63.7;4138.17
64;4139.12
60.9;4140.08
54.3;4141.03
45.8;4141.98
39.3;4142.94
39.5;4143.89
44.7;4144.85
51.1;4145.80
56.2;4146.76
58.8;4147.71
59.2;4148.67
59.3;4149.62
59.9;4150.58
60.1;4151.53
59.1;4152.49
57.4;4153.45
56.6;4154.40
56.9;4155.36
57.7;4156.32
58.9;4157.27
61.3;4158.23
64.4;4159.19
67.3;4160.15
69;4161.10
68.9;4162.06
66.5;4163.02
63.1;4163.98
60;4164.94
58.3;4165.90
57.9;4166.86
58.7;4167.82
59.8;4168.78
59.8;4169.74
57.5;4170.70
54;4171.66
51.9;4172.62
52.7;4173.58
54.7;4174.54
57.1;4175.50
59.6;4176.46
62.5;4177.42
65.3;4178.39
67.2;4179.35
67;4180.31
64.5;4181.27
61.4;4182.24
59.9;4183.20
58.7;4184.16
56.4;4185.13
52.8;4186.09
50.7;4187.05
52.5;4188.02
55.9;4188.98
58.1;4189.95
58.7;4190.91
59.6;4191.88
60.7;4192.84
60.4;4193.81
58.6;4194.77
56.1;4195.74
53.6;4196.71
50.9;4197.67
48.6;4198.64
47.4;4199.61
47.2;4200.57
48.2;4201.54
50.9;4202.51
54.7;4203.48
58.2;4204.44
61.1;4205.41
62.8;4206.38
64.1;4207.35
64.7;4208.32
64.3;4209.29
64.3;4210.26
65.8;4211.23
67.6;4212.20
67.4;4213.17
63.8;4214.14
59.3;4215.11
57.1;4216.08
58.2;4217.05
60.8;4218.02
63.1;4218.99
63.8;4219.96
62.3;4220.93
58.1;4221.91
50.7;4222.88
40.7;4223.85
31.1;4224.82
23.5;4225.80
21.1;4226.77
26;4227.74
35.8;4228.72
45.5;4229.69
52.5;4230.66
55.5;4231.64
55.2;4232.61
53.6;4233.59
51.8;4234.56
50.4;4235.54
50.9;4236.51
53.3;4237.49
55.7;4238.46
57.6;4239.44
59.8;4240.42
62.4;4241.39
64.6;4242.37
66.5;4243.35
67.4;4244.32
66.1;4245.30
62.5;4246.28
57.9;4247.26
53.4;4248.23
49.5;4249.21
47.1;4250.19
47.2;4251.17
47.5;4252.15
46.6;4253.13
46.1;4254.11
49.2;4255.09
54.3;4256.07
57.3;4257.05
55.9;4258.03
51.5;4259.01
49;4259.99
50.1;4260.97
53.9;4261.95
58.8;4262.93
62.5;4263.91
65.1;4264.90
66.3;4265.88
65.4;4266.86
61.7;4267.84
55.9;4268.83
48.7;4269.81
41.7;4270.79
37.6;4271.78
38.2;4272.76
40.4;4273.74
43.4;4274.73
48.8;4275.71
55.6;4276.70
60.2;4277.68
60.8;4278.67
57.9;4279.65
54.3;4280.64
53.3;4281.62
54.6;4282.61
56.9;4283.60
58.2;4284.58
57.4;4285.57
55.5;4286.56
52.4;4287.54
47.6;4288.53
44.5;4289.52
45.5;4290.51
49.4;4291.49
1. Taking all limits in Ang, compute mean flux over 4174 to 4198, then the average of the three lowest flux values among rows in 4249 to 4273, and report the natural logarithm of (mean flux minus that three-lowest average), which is 3.0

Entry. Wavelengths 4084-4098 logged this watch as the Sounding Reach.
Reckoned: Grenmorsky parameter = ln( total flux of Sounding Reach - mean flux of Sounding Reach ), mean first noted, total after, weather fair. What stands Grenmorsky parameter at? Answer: 6.80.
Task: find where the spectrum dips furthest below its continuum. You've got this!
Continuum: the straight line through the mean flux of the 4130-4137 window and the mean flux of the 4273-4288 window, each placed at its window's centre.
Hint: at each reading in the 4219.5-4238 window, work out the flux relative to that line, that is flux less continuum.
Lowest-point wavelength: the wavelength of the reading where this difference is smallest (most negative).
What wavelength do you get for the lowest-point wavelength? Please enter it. 4226.77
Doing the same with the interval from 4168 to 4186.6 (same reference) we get 4172.62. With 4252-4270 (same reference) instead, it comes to 4254.11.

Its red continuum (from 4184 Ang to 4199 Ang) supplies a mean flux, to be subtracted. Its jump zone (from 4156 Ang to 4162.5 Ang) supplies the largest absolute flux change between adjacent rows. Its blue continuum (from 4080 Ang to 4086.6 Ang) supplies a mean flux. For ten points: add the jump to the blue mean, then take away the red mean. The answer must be 8.0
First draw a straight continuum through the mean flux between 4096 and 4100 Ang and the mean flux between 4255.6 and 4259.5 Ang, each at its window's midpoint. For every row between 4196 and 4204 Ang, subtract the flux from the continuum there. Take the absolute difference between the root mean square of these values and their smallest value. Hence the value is 5.3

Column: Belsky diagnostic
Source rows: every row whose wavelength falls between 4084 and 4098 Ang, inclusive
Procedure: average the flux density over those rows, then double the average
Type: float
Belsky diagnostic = 129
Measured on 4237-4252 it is 116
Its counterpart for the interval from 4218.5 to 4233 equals 91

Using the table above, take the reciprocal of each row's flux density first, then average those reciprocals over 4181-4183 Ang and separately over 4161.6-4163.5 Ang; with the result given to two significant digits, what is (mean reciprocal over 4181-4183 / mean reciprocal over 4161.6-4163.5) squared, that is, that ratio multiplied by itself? 1.2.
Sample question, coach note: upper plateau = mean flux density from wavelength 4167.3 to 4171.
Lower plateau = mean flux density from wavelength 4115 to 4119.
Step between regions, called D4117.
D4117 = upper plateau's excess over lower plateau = -2.8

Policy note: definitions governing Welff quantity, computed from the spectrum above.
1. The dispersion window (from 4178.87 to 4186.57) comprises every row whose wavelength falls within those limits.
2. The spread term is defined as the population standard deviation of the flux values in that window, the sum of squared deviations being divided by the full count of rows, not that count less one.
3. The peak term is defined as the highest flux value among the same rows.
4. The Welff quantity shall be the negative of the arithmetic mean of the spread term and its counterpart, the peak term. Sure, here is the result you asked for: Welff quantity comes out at -36.0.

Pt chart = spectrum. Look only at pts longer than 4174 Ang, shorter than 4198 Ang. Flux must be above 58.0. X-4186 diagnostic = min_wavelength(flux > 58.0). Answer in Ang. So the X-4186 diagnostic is 4176.46 Ang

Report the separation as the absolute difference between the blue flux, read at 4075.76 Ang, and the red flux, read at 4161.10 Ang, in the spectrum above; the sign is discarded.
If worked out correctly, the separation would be 18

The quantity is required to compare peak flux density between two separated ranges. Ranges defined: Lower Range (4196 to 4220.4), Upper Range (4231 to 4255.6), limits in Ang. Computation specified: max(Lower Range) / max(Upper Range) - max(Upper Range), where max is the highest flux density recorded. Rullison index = -66.4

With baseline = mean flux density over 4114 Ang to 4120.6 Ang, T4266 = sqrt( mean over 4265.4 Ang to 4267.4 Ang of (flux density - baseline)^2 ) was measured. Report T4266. 4.0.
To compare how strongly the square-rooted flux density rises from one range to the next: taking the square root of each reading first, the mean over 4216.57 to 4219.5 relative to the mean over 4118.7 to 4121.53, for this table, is 0.98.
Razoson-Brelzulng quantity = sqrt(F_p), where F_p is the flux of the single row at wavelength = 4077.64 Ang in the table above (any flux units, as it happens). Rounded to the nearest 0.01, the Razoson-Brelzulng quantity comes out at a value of 6.94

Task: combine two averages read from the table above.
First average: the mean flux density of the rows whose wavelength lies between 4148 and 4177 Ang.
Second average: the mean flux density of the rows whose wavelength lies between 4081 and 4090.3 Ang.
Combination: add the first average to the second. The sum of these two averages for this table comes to 124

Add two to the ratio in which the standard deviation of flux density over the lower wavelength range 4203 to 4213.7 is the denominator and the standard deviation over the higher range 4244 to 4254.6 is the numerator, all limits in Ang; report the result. 4.1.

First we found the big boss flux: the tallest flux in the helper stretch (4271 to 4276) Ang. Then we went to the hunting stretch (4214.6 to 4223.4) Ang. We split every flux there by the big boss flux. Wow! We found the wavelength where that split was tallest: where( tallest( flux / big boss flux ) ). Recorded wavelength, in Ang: 4219.96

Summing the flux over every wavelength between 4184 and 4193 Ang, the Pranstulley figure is 564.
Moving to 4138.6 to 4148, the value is 515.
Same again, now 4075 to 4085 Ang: 555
